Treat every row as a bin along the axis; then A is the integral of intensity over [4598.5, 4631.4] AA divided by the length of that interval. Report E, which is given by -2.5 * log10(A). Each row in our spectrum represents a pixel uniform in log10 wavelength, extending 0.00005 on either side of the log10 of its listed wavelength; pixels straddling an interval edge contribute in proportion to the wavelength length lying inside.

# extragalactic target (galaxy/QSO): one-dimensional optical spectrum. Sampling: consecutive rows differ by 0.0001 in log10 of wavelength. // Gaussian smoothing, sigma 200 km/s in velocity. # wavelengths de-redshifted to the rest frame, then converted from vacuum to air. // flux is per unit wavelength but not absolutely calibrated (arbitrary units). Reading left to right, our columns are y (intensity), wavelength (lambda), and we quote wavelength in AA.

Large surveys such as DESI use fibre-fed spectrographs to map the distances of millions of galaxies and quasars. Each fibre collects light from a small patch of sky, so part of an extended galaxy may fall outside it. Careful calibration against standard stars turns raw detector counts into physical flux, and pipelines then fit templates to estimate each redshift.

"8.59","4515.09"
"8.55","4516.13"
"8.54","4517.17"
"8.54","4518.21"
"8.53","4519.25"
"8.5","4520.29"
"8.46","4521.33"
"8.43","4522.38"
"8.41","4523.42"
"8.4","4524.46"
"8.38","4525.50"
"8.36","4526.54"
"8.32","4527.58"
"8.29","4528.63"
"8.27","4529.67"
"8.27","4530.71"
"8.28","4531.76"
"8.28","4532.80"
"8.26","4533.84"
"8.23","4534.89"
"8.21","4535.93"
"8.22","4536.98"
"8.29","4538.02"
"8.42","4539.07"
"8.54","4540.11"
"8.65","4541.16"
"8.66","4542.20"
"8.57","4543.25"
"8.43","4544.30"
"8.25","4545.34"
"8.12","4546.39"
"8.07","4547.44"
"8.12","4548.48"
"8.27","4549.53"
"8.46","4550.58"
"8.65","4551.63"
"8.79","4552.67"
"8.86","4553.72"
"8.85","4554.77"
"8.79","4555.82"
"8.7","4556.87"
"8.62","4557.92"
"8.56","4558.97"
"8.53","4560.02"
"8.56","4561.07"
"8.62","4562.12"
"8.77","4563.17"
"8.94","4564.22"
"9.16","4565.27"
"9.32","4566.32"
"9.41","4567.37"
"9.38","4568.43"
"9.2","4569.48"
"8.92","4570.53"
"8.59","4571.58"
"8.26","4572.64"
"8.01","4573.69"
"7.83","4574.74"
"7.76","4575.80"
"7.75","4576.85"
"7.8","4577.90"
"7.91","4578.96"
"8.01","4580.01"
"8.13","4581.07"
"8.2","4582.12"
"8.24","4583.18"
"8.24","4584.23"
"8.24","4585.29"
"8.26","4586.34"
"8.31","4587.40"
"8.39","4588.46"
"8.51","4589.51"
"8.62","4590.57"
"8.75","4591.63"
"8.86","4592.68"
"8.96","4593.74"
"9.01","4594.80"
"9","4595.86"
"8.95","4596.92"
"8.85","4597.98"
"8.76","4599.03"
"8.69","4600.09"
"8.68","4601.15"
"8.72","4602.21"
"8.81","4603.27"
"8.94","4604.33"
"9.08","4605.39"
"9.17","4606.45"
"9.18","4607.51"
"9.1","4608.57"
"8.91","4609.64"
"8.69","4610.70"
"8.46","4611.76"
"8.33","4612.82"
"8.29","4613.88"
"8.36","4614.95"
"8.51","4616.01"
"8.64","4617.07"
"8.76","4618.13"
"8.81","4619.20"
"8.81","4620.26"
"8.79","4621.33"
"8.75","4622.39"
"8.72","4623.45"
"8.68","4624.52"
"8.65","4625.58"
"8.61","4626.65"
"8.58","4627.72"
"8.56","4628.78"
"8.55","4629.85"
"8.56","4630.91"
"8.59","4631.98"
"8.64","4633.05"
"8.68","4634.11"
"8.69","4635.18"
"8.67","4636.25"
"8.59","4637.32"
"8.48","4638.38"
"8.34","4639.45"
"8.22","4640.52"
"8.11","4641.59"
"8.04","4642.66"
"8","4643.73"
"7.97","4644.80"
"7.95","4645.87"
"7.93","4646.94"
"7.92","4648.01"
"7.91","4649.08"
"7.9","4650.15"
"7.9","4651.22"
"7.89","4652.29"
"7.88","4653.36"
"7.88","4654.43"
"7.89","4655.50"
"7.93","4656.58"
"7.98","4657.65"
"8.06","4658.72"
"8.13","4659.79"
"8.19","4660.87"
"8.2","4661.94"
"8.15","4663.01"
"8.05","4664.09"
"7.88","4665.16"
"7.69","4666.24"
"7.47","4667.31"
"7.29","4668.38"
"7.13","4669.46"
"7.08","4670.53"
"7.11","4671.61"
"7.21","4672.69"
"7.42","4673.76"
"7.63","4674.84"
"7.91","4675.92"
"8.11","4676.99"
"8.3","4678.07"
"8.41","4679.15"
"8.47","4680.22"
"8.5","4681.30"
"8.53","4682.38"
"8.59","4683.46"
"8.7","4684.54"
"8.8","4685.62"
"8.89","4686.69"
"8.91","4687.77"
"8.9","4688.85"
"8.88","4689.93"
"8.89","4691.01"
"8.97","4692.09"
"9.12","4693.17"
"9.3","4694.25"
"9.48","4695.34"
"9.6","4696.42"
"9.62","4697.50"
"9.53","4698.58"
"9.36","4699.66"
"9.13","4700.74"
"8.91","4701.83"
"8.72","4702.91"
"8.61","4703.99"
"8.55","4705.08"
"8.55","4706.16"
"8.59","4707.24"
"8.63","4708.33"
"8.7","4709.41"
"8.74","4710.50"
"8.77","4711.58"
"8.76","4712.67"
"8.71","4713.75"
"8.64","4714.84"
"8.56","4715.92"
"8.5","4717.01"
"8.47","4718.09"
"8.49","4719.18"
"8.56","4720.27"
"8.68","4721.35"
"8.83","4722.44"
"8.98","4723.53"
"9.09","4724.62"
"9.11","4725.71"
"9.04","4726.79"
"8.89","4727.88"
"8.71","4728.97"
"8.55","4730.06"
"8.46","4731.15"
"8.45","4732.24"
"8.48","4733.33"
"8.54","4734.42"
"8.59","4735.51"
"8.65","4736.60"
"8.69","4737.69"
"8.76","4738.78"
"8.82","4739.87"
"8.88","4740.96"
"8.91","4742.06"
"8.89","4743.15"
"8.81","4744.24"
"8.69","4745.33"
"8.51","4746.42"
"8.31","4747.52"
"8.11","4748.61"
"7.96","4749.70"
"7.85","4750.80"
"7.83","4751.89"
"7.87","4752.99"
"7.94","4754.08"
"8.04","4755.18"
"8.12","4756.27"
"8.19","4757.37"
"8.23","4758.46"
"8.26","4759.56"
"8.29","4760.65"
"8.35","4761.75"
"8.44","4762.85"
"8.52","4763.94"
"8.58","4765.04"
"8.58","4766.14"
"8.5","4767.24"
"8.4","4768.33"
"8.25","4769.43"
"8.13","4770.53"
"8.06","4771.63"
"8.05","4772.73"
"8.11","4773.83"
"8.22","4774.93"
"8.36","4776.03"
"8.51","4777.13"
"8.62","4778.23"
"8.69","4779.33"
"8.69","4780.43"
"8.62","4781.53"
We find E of -2.351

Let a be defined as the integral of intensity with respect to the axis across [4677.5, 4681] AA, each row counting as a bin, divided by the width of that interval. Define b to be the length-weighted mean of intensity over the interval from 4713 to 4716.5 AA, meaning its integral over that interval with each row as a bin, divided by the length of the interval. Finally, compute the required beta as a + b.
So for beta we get 17.0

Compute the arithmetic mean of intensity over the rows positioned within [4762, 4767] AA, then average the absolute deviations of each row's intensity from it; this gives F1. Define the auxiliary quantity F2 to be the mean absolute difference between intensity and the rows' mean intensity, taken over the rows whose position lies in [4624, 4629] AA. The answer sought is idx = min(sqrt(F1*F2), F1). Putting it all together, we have 0.044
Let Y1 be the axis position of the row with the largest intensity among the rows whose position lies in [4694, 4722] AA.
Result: 4697.50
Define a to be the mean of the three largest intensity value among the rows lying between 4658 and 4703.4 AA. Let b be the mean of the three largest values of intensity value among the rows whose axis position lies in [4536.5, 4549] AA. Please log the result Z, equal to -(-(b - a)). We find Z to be -1.0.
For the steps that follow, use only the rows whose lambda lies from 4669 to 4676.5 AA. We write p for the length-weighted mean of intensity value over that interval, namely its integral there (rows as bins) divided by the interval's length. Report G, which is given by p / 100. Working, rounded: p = 7.37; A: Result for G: 0.0737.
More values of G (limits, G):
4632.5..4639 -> 0.0862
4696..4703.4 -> 0.0927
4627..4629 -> 0.0858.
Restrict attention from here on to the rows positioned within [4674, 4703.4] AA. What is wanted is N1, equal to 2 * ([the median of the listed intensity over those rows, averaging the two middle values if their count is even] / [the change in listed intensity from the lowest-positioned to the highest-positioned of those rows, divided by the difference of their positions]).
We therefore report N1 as 458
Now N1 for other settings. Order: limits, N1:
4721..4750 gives -684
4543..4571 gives 1348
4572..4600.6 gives 1055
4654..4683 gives 682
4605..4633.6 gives -1088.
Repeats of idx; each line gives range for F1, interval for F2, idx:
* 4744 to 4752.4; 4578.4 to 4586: 0.183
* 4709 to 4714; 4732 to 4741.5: 0.025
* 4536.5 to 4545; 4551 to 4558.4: 0.104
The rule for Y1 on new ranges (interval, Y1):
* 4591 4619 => 4607.51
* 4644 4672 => 4661.94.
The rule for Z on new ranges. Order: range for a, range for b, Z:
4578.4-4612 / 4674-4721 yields 0.4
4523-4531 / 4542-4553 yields 0.3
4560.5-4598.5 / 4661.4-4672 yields -1.2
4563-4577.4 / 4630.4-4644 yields -0.7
